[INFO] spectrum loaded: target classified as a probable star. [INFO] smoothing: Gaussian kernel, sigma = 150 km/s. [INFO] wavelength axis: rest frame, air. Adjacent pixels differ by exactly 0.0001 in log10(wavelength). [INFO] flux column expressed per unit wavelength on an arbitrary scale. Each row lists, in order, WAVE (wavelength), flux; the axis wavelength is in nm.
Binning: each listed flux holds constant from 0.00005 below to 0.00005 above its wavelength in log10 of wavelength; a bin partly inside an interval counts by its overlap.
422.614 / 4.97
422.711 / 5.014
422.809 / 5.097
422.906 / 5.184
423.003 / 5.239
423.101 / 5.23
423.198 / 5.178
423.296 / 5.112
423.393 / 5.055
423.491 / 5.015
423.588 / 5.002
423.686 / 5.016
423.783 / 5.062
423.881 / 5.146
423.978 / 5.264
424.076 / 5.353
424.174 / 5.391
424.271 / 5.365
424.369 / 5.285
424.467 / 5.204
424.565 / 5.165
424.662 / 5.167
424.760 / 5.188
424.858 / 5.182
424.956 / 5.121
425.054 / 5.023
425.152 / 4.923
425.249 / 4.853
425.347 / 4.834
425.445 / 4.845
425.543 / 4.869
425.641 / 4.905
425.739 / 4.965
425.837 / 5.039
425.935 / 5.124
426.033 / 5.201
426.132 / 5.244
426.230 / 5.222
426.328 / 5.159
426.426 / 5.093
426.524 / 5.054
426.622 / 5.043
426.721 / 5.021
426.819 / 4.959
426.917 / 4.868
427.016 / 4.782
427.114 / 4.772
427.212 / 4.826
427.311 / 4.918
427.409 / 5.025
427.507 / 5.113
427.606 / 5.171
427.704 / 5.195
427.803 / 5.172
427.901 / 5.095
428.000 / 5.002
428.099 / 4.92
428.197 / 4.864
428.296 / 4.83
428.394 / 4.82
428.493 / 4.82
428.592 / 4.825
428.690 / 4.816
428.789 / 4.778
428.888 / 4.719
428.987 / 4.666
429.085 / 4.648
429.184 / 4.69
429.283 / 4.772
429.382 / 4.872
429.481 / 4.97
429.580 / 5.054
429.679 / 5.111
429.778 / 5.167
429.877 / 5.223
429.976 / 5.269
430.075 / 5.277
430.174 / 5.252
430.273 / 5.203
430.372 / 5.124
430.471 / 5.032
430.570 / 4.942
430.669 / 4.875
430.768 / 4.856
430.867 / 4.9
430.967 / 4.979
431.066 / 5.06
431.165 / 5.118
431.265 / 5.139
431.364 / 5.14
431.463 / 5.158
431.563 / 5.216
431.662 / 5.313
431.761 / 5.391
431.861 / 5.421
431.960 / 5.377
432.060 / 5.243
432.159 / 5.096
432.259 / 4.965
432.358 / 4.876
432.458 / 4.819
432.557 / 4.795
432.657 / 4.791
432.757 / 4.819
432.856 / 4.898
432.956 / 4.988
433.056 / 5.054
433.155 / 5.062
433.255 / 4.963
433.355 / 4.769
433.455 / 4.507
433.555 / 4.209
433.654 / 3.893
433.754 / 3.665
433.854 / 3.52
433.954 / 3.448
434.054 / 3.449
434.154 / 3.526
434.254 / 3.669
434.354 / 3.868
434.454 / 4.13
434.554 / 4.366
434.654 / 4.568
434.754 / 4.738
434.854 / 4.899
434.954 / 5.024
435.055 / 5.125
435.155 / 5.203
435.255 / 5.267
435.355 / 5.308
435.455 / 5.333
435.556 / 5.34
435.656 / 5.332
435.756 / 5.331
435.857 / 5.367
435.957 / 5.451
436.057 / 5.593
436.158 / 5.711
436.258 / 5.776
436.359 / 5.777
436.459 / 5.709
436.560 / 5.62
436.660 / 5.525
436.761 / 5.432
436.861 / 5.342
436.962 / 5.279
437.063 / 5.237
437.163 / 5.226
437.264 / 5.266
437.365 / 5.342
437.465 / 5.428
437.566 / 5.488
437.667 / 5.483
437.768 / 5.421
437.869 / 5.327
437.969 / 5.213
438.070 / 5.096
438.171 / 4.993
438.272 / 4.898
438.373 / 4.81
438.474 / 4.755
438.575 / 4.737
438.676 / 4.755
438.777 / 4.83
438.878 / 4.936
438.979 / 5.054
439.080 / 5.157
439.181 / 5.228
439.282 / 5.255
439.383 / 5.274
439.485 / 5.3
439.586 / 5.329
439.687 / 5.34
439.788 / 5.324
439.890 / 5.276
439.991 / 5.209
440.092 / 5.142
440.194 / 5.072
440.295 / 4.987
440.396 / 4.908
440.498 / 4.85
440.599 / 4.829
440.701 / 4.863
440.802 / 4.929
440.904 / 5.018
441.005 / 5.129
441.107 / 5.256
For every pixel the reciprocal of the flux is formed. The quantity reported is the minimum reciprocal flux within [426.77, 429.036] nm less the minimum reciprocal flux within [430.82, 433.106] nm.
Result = 0.008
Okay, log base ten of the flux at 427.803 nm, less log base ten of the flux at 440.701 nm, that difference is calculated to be 0.027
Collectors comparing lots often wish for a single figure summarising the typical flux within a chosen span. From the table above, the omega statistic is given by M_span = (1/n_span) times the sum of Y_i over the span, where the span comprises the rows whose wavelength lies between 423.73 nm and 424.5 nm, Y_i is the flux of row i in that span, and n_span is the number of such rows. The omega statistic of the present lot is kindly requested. 5.26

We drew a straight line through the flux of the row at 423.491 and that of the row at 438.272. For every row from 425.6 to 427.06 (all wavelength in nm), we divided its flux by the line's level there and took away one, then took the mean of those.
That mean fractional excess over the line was 0.011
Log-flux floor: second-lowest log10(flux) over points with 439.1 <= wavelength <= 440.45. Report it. 0.70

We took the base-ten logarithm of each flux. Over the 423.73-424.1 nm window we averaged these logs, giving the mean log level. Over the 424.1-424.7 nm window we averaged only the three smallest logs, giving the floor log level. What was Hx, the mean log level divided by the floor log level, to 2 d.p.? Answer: 1.00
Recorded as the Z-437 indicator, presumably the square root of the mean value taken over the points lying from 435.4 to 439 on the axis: 2.30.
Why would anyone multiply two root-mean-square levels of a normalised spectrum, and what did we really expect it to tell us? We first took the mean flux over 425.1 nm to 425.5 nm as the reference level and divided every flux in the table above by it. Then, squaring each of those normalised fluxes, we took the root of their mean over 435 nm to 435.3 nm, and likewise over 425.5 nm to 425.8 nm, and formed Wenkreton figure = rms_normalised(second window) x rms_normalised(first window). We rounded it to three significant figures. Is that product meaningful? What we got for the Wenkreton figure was 1.08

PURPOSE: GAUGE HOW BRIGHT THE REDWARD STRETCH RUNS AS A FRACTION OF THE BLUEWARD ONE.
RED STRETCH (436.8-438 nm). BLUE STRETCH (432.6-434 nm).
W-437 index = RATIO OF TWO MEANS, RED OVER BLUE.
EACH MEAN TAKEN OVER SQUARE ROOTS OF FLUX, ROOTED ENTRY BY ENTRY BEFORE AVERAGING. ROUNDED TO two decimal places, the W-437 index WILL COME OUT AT 1.10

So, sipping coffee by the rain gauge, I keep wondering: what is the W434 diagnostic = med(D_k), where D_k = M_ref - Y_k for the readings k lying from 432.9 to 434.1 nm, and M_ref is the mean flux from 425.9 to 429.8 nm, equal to 0.60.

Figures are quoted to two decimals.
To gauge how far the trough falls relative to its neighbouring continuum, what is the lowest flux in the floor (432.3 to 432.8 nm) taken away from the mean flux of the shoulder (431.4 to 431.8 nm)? 0.48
